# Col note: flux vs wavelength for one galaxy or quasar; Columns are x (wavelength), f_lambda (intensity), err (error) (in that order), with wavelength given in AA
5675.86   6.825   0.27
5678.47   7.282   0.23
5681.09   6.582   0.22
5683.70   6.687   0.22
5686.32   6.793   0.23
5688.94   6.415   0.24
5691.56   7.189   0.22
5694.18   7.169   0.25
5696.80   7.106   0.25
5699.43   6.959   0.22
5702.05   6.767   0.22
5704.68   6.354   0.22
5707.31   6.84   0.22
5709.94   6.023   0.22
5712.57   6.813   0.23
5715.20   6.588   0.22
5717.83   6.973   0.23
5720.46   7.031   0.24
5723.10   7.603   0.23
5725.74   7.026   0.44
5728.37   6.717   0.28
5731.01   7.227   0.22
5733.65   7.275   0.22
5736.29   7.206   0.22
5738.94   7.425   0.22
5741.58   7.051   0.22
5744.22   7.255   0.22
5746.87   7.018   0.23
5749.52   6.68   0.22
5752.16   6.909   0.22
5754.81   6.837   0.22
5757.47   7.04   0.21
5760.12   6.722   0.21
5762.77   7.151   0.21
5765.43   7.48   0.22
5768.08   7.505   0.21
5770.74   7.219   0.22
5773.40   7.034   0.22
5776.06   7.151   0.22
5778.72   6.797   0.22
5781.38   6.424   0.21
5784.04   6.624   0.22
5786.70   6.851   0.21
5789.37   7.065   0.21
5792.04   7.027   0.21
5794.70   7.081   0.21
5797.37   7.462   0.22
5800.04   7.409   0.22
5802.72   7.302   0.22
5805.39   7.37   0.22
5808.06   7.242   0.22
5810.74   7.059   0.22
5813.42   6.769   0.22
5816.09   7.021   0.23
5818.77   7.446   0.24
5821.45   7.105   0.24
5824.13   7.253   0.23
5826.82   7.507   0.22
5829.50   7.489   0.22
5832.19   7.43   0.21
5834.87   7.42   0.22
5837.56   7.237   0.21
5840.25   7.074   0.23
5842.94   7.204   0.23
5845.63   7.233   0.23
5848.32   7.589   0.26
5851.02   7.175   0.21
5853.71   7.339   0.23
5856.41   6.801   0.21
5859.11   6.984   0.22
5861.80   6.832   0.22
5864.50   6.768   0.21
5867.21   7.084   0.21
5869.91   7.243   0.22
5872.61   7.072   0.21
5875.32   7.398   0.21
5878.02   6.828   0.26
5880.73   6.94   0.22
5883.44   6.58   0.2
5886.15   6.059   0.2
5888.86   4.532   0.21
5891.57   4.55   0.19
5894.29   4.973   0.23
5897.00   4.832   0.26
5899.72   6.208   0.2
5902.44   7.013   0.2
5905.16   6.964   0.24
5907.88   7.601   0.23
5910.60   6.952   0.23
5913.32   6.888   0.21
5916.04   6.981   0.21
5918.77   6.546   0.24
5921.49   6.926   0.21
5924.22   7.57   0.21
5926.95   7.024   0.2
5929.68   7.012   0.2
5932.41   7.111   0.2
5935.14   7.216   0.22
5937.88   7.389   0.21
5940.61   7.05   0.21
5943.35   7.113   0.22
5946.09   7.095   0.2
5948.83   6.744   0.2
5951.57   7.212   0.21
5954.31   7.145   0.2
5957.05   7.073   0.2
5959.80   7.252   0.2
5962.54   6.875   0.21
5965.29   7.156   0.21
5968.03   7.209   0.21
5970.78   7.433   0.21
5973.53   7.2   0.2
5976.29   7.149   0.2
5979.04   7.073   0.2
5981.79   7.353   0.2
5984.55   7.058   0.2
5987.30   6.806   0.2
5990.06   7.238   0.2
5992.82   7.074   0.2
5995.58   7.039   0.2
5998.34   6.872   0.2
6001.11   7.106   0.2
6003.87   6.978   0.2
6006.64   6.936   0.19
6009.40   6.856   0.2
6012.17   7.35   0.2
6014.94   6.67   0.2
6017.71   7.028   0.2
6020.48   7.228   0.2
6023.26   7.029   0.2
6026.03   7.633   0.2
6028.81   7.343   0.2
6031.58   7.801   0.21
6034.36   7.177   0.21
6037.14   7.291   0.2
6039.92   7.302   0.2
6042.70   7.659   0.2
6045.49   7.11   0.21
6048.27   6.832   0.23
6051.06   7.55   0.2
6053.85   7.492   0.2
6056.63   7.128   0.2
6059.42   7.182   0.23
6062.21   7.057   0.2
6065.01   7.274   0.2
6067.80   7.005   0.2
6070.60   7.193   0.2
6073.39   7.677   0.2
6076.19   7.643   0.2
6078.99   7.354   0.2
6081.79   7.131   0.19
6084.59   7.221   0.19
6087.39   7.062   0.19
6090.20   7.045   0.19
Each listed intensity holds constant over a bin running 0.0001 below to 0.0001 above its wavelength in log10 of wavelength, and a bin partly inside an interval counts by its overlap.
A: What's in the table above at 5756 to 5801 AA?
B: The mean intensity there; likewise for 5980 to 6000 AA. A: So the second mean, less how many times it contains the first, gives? 6.06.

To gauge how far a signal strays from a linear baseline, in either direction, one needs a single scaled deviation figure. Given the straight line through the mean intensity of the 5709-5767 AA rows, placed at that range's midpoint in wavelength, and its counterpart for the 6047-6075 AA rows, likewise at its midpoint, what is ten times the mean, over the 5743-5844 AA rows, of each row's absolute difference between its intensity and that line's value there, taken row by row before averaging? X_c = 2.2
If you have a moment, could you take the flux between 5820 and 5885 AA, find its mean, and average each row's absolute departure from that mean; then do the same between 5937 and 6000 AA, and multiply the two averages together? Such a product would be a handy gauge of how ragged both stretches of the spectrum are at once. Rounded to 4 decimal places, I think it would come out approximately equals 0.0278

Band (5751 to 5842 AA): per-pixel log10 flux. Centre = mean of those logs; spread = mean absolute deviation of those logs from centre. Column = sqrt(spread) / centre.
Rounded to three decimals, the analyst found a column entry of 0.137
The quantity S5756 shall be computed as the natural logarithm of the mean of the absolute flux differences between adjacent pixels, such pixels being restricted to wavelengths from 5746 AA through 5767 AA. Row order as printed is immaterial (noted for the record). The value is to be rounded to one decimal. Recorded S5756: -1.3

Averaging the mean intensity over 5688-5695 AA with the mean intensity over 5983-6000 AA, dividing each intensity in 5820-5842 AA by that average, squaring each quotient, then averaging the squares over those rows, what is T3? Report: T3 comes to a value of 1.10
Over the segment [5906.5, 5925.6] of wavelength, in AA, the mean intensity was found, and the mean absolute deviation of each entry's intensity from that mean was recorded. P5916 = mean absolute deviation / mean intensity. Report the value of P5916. 0.042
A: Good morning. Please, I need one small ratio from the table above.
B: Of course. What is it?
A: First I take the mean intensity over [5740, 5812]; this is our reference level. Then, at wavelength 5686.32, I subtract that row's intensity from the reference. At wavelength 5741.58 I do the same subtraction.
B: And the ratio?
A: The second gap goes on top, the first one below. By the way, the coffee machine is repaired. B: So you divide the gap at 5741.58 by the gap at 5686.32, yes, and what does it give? 0.1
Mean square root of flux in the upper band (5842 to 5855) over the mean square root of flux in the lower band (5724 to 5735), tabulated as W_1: 1.02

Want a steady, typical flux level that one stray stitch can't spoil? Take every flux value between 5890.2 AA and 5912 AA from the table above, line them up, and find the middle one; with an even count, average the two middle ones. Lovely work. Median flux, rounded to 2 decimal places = 6.58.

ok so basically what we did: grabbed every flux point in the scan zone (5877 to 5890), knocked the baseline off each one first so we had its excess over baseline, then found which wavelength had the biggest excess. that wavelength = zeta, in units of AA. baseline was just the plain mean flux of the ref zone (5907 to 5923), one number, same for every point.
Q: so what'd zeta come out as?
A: 5880.73 AA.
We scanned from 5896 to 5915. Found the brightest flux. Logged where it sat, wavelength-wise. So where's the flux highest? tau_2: 5907.88 AA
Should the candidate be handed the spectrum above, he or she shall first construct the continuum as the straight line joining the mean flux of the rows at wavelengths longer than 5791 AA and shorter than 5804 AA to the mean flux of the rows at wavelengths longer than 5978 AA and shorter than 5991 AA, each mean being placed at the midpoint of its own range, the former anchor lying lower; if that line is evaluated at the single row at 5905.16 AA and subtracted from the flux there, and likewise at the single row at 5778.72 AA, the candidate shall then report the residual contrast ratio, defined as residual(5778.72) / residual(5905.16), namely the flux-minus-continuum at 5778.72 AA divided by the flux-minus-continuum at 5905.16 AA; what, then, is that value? 2.3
